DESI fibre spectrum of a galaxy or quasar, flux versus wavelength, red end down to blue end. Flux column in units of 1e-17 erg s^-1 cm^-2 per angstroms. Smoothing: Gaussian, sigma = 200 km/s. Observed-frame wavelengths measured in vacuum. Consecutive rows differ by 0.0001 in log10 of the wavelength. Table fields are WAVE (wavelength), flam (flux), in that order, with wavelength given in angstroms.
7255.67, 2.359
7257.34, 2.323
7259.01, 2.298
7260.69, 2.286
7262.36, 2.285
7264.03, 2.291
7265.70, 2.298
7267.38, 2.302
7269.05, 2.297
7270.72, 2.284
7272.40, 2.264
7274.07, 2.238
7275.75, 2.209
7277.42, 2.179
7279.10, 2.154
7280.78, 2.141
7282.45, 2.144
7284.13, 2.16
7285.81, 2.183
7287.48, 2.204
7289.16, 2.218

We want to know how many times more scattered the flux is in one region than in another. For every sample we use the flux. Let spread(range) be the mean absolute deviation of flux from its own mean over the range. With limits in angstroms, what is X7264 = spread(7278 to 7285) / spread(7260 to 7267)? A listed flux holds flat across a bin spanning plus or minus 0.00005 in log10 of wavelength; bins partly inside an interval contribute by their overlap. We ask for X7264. 1.6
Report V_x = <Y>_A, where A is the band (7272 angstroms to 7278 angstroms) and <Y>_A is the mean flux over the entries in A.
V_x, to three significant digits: 2.22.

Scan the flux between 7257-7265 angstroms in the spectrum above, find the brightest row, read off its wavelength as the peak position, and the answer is 7257.34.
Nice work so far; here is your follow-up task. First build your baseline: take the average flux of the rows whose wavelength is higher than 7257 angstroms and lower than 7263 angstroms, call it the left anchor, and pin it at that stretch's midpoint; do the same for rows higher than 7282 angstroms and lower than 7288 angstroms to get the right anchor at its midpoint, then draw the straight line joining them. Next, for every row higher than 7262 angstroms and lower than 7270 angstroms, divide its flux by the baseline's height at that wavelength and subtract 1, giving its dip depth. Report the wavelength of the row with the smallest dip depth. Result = 7262.36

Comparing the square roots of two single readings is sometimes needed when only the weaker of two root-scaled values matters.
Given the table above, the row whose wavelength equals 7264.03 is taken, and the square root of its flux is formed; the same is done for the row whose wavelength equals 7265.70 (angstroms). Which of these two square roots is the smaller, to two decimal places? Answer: 1.51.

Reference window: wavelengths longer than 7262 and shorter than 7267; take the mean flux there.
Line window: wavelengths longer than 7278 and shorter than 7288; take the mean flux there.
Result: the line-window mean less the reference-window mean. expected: -0.13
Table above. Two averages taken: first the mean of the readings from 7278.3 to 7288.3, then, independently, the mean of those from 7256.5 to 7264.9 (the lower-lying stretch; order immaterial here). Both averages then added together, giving 4.46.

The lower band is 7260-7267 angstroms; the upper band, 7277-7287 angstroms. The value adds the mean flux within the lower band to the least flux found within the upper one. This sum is 4.43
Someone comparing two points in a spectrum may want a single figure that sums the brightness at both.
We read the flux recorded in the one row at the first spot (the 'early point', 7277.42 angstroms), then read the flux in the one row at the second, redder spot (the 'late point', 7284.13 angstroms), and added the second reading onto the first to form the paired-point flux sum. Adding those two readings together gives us 4.34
